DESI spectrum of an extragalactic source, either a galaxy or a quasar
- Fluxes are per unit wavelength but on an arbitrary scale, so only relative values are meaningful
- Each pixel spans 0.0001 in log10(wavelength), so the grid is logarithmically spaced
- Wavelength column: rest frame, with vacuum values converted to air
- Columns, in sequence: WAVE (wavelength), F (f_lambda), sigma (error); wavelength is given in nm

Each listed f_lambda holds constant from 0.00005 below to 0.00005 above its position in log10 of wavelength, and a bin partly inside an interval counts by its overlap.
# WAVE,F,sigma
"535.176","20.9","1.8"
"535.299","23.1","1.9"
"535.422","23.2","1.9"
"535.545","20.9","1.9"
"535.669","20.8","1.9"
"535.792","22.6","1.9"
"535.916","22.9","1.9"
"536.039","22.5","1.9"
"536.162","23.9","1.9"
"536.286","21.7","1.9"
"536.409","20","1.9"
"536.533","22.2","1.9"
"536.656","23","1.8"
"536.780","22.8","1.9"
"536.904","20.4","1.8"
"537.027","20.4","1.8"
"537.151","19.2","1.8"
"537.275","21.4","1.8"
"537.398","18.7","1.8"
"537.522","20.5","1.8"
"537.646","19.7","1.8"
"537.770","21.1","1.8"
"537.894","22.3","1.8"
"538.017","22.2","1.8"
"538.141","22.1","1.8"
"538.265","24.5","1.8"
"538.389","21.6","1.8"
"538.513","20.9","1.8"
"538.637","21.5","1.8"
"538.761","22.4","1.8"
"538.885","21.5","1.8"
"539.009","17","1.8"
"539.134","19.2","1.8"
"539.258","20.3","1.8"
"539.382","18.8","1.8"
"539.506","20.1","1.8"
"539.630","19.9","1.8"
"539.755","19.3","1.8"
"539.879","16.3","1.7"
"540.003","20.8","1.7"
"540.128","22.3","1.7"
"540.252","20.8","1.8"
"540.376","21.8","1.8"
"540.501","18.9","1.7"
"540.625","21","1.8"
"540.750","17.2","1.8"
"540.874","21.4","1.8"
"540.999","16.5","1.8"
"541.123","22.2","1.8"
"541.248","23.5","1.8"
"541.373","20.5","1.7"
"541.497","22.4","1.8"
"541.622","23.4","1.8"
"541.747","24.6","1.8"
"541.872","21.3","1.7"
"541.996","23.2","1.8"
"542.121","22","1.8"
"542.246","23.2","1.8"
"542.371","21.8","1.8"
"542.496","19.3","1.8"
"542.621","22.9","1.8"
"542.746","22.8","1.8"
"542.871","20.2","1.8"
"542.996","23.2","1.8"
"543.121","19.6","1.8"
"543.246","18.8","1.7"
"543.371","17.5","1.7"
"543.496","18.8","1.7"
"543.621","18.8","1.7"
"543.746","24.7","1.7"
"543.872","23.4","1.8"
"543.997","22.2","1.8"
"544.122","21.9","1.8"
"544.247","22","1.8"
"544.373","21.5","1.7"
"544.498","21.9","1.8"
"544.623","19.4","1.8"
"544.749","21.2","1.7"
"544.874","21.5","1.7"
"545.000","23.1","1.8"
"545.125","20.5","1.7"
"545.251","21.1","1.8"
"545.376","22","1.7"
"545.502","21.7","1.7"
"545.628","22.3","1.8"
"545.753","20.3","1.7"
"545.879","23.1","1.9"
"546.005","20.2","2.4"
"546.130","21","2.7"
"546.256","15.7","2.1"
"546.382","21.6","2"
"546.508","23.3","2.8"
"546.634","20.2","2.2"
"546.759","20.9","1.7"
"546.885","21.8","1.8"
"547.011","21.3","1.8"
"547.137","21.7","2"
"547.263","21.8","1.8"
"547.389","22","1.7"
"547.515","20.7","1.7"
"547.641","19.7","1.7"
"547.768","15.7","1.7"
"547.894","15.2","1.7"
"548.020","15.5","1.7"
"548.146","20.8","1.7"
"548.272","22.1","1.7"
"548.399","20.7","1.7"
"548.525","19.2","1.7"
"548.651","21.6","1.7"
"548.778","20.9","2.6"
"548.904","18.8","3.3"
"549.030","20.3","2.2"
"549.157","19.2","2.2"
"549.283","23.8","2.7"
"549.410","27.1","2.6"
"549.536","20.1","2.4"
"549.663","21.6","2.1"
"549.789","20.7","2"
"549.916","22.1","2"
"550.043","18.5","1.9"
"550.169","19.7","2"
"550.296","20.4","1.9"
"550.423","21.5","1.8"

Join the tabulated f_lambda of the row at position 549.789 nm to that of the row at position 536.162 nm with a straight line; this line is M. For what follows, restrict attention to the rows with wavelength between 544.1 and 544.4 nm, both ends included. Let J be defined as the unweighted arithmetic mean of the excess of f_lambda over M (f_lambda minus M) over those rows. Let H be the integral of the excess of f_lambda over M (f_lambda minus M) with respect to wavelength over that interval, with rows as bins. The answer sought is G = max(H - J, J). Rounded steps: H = -0.05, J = -0.2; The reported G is 0.15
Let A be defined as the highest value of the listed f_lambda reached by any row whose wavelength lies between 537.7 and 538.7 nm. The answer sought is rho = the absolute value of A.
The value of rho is 24.5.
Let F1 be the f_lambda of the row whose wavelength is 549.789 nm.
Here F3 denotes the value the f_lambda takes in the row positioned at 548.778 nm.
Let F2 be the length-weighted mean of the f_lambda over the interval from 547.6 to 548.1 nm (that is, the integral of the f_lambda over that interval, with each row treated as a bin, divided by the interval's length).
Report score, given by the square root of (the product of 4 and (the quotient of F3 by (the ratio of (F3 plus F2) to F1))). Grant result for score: 6.8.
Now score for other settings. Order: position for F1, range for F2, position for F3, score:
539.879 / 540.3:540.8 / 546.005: 5.7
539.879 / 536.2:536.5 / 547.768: 5.3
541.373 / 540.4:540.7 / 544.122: 6.5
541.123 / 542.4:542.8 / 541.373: 6.6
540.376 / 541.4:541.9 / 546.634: 6.4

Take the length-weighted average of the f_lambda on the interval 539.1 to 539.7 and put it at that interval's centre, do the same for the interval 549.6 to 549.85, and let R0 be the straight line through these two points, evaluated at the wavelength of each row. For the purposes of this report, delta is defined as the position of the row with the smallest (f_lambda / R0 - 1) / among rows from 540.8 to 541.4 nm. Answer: 540.999 nm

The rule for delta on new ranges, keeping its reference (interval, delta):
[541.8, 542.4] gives 541.872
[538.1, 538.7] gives 538.513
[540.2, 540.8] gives 540.750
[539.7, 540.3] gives 539.879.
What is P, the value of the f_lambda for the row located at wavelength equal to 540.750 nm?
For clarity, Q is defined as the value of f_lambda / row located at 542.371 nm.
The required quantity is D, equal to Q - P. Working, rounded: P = 17.2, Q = 21.8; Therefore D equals 4.6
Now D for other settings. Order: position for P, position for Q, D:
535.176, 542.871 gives -0.7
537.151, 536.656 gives 3.8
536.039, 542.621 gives 0.4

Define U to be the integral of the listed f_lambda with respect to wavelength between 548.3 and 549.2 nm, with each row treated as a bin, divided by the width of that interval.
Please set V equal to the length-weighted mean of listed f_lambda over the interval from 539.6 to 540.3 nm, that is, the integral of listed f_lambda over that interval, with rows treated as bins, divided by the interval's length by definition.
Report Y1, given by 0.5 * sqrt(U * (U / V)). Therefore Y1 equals 2.26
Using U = 20.2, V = 19.9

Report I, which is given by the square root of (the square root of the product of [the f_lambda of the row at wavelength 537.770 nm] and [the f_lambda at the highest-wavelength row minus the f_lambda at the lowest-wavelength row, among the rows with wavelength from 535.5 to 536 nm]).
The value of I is 2.5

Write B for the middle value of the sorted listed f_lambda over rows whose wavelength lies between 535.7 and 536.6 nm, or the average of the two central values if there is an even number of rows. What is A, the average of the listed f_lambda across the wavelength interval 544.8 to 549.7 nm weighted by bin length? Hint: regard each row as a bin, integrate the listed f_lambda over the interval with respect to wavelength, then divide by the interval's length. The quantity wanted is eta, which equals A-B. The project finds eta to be -1.7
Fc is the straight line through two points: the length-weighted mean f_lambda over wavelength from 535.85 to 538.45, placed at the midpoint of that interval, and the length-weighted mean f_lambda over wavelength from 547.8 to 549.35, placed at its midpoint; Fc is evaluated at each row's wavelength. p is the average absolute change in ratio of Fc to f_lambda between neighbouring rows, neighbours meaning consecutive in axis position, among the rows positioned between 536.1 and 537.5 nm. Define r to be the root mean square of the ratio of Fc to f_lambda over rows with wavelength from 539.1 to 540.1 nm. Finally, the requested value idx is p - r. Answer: -1.03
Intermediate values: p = 0.076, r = 1.10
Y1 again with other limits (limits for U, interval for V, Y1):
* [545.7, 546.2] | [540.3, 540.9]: 2.36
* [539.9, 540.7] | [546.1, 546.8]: 2.28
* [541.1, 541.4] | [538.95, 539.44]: 2.56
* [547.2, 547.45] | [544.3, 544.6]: 2.37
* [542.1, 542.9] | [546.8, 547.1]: 2.35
